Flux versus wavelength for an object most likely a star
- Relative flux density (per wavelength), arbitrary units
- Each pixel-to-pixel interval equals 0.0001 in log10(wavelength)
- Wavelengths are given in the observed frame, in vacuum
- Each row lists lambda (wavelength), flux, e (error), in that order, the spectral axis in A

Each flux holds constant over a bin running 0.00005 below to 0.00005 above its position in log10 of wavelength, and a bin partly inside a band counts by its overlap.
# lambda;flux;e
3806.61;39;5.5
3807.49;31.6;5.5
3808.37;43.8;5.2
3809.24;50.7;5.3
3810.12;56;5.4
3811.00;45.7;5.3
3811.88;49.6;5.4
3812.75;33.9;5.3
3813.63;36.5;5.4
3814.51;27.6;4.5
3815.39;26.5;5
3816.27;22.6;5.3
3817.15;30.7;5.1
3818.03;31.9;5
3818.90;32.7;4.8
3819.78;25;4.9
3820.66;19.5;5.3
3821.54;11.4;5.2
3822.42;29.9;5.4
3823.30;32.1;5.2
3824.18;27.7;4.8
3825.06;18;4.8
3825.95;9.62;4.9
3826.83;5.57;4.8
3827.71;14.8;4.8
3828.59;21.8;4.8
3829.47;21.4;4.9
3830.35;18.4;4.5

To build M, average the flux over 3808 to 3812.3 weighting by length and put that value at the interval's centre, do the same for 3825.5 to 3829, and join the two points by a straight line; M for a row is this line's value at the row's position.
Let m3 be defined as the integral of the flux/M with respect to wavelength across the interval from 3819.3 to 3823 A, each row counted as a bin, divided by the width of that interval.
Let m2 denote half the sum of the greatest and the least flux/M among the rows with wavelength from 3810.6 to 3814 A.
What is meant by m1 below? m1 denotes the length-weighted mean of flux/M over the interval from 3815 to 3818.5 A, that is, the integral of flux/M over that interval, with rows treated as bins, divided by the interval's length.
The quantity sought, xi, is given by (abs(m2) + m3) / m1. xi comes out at 2.2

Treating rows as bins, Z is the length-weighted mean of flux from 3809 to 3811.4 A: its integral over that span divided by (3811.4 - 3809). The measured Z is 50.8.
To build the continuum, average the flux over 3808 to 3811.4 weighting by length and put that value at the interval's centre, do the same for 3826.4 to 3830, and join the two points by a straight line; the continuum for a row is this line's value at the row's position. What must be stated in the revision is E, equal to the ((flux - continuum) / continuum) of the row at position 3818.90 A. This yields 0.0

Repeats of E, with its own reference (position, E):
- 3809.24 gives 0.0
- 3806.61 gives -0.3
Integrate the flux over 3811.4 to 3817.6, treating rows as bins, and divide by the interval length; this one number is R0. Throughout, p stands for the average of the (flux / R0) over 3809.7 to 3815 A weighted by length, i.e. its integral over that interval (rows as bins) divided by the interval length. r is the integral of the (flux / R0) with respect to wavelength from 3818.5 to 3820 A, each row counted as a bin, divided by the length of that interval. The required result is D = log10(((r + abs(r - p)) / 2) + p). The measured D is 0.28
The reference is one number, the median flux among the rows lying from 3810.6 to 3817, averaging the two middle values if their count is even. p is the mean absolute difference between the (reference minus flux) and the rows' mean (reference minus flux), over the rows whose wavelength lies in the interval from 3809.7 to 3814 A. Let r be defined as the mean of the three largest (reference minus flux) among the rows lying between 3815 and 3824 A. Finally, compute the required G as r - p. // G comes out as 9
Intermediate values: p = 7.3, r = 16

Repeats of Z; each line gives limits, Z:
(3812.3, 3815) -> 32.7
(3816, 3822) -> 24.9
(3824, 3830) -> 16.5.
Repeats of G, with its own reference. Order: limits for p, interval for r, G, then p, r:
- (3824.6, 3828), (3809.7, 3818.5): 4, 4.4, 8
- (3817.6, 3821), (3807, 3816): 0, 5.0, 5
